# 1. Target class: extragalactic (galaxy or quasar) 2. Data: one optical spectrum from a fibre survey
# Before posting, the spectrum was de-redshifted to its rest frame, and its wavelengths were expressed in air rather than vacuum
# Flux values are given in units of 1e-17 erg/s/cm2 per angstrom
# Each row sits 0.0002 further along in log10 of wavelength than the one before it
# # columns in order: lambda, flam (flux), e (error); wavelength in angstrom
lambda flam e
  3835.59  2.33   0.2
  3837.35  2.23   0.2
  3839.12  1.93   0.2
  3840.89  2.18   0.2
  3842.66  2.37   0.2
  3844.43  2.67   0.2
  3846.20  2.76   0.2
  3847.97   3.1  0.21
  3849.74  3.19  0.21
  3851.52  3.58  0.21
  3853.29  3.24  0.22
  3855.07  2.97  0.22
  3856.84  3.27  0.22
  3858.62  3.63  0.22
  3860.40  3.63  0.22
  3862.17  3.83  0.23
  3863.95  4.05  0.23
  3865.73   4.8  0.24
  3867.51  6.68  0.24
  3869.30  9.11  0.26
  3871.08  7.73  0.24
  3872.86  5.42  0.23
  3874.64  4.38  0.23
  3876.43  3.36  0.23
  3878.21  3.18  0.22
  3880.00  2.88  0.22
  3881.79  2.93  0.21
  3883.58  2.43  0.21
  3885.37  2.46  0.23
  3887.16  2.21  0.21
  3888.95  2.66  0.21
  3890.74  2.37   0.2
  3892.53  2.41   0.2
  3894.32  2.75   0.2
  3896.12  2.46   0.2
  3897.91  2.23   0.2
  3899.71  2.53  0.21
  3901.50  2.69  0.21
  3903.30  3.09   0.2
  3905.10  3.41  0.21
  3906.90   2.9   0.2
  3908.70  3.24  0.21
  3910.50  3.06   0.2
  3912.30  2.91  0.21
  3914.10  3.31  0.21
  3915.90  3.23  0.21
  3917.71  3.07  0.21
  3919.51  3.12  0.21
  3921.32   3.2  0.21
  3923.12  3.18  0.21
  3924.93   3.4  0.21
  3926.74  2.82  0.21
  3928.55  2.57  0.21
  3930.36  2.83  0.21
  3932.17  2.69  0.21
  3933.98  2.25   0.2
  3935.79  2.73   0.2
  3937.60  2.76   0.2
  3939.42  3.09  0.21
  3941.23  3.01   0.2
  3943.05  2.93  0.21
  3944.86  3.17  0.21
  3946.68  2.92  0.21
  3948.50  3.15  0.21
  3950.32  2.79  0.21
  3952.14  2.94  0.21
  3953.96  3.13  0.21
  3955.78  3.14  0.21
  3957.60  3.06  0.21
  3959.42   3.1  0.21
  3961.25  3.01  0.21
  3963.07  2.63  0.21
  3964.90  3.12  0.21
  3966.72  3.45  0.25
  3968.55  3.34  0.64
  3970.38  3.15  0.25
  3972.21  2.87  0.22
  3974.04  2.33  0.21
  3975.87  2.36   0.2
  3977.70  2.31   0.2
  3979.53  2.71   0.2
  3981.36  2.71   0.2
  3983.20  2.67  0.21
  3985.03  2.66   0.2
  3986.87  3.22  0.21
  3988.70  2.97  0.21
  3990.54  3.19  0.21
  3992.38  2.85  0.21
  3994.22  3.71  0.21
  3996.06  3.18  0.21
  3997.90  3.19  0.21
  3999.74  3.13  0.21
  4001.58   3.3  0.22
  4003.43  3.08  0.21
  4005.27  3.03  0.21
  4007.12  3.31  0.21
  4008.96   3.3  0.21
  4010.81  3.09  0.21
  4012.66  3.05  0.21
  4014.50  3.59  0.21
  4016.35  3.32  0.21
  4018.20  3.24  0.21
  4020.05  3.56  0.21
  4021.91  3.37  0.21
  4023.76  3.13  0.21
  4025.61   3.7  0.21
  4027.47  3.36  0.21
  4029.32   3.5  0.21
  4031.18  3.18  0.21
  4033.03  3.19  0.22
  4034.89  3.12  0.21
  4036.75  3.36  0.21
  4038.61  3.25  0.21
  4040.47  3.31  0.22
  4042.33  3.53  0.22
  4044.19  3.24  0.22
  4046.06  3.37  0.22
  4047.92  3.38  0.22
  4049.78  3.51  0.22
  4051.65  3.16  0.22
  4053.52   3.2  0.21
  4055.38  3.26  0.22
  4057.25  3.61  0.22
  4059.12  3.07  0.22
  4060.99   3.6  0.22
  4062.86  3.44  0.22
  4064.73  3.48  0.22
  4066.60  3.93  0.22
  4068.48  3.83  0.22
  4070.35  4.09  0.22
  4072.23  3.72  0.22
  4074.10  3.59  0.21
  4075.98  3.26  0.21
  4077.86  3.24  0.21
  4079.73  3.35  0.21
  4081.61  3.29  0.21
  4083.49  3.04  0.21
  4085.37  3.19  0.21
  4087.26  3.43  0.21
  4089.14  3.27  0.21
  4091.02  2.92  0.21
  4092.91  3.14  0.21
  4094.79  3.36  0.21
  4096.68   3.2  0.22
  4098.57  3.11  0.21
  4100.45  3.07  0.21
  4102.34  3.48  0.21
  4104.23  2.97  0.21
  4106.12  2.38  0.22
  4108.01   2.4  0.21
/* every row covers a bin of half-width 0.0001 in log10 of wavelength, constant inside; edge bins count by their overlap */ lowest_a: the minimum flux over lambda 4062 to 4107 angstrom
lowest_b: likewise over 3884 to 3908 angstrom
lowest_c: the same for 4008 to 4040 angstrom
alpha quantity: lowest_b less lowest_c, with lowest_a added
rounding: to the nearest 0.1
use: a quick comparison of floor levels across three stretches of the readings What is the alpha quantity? 1.5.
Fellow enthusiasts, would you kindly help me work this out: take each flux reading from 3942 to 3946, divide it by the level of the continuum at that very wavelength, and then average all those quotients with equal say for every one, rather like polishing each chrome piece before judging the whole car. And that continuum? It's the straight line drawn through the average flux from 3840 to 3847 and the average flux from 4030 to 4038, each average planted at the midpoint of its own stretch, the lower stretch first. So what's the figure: 1.06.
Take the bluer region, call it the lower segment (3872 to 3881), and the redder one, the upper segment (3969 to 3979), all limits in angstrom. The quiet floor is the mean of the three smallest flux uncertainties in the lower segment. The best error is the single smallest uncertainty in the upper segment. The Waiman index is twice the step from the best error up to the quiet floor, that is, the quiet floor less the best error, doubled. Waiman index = 0.047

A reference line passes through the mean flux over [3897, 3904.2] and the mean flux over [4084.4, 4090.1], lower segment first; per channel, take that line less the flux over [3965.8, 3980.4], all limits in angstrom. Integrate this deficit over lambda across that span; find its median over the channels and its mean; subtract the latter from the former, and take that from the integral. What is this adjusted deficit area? 1.1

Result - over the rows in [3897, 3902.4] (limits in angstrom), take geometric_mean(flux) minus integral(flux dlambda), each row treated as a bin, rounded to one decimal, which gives -10.9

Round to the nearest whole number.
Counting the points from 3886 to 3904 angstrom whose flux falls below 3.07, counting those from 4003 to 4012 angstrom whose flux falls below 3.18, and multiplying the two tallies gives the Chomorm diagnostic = 27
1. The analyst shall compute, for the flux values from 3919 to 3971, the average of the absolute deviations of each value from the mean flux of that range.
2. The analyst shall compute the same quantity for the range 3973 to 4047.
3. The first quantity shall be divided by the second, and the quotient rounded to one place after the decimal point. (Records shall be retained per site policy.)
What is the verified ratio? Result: 0.8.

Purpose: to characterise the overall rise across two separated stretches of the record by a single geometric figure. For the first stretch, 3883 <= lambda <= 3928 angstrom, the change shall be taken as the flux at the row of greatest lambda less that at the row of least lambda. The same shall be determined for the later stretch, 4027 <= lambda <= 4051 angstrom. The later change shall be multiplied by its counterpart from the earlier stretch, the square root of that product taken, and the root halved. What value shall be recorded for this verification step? 0.12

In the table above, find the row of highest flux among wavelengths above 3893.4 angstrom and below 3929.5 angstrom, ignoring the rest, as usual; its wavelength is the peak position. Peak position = 3905.10 angstrom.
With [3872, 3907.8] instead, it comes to 3872.86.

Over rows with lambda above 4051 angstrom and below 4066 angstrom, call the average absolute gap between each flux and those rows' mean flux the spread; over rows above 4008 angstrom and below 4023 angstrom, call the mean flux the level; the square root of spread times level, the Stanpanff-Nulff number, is 0.77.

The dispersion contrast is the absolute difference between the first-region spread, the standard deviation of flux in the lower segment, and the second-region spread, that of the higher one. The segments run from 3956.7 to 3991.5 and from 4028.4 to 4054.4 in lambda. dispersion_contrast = 0.20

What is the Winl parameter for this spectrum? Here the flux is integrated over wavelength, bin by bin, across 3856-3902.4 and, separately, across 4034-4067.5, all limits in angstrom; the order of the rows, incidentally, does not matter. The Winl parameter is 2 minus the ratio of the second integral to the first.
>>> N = 1.34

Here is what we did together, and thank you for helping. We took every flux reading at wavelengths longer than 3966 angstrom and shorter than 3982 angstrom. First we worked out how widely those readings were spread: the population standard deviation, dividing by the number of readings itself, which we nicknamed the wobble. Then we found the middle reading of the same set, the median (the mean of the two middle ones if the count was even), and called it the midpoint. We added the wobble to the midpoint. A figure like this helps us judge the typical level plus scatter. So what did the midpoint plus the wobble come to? 3.1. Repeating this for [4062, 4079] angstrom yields 3.9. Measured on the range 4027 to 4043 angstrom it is 3.4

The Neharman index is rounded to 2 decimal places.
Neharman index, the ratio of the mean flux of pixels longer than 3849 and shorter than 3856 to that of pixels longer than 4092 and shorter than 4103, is 1.01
